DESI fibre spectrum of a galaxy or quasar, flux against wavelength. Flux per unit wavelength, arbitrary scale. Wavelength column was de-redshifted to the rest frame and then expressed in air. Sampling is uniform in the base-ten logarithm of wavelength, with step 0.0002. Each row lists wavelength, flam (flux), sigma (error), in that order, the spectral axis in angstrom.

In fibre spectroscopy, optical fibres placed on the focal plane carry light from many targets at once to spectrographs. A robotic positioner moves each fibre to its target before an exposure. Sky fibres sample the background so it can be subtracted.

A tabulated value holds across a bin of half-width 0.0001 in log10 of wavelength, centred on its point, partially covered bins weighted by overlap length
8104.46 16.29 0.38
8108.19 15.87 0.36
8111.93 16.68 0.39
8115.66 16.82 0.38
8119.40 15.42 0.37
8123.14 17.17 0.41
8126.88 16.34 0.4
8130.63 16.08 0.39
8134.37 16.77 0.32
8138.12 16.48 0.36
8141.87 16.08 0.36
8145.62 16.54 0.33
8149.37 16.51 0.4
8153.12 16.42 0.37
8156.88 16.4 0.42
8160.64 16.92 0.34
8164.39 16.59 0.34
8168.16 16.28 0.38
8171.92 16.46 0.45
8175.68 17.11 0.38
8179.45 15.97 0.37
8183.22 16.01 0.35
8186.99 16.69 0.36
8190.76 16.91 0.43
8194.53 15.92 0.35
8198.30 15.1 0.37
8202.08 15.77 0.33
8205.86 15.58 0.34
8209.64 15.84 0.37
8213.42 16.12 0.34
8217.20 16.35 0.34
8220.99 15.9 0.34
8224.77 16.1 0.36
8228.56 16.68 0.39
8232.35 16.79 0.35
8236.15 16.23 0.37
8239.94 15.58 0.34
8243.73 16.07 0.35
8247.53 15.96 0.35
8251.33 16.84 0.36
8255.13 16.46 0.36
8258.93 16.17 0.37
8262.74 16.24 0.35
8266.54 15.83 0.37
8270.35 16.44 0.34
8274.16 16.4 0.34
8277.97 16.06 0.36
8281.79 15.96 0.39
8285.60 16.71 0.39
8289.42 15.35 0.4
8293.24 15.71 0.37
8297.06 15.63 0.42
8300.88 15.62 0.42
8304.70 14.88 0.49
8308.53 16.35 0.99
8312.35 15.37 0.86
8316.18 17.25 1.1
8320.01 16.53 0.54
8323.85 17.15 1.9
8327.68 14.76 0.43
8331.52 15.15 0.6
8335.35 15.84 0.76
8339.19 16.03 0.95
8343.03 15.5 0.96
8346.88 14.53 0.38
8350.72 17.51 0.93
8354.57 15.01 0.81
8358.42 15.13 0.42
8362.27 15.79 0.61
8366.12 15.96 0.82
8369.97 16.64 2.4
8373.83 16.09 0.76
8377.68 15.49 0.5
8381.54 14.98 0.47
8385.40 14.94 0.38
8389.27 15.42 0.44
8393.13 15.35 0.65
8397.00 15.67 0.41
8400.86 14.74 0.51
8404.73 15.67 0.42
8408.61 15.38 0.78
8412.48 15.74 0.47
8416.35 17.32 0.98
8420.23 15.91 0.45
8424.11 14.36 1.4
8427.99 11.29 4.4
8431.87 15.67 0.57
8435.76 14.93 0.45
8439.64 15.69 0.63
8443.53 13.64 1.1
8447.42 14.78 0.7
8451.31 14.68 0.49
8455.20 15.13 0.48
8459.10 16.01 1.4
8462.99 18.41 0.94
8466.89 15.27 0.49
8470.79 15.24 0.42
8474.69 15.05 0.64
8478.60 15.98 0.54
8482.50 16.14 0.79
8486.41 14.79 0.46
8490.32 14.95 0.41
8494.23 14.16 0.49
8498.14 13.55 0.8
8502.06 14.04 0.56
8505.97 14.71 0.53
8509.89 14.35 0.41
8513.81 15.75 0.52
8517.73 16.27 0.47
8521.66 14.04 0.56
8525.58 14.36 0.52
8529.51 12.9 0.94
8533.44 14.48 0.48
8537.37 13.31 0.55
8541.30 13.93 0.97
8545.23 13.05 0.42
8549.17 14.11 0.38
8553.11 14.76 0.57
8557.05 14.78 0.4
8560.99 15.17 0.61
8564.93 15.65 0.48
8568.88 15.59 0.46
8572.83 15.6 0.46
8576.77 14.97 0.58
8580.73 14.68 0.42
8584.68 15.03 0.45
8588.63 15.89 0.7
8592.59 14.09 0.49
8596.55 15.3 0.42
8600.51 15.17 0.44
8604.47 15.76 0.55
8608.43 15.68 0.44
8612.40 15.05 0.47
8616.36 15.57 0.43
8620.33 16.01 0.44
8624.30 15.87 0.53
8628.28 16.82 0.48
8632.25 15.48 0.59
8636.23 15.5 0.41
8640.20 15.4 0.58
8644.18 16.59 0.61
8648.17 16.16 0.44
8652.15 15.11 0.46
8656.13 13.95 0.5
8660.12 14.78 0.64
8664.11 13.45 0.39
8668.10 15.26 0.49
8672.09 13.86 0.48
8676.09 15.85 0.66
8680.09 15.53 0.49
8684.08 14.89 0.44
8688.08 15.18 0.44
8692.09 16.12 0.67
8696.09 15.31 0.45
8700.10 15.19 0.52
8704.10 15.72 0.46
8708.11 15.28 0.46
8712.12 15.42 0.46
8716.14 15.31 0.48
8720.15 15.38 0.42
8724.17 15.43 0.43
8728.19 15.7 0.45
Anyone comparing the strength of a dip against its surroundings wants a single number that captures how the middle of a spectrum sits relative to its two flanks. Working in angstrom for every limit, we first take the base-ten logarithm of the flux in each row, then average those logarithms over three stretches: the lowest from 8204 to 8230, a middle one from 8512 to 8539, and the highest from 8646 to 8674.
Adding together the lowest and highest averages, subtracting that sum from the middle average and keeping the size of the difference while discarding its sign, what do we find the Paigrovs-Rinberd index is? 1.21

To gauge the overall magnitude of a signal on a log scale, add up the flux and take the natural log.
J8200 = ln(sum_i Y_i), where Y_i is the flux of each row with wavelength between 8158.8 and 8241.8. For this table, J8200 5.88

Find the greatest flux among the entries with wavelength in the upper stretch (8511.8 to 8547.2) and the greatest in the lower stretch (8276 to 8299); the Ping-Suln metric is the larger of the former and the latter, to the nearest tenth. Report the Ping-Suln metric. 16.7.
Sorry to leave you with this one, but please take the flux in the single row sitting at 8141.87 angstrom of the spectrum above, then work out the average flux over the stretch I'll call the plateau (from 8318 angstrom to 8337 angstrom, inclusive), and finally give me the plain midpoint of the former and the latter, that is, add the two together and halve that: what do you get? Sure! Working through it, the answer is 16.0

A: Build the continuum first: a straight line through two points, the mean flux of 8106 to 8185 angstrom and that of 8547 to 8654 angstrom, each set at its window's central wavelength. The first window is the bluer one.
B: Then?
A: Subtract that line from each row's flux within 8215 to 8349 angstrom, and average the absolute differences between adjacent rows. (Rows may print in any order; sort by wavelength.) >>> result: 0.60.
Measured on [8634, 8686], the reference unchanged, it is 1.02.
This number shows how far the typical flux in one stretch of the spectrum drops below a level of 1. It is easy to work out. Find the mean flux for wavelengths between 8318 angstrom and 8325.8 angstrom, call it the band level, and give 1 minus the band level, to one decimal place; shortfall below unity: -15.8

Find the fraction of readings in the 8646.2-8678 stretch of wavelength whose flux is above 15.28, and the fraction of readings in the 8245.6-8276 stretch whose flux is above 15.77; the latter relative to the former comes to 4.0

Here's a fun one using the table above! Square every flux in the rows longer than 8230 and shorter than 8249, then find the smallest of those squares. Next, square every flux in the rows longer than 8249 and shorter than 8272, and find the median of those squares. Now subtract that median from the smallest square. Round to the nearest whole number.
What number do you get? -24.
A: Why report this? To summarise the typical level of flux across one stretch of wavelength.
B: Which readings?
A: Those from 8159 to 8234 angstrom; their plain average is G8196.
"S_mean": 16.3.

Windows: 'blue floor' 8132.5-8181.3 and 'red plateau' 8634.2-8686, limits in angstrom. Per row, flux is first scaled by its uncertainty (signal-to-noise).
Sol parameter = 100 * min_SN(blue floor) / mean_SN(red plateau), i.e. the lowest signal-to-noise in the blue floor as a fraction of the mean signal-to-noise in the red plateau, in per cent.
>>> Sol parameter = 120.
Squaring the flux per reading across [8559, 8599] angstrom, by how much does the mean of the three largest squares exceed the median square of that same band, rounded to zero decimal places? 15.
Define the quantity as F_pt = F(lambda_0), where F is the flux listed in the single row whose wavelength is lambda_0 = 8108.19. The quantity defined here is 15.87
